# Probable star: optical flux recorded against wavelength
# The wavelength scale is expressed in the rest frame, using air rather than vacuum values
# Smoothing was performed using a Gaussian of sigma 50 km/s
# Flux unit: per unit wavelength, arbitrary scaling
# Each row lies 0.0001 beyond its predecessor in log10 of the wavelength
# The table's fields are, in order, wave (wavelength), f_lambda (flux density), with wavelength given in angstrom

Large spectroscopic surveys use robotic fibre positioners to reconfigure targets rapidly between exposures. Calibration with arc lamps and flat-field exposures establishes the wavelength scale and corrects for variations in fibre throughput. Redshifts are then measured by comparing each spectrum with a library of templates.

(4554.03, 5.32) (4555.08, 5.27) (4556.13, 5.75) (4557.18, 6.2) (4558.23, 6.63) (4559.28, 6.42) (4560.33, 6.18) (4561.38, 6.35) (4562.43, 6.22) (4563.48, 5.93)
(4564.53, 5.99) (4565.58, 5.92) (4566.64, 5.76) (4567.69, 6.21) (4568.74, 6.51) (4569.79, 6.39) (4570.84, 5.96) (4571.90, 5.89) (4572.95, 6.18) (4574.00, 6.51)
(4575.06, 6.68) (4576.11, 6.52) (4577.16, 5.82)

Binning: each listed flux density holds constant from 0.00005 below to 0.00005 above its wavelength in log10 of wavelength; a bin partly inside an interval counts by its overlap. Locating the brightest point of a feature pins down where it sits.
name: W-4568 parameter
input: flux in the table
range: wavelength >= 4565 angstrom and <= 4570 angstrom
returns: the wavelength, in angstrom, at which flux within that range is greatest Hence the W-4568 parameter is 4568.74 angstrom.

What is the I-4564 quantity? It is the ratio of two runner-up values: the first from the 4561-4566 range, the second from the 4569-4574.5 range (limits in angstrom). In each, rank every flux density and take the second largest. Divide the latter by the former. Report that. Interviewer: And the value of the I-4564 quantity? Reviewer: 1.03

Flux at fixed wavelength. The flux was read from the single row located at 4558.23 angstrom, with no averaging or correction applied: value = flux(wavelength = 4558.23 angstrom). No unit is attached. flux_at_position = 6.63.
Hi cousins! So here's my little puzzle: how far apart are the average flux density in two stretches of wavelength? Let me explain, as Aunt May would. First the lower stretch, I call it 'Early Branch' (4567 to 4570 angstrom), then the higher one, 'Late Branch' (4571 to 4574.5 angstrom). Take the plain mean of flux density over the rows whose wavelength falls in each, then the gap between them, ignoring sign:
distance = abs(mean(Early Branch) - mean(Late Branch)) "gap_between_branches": 0.18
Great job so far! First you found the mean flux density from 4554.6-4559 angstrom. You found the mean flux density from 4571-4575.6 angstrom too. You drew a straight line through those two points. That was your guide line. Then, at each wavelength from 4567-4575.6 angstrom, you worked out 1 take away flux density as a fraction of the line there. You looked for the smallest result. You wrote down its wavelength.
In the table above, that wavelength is 4575.06 angstrom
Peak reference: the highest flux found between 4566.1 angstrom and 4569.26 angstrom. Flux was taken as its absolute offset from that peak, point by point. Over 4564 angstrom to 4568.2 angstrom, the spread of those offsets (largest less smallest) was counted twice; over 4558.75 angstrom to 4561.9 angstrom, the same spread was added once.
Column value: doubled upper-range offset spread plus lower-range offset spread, 1.1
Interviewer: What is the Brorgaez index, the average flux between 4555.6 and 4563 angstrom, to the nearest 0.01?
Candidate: 6.25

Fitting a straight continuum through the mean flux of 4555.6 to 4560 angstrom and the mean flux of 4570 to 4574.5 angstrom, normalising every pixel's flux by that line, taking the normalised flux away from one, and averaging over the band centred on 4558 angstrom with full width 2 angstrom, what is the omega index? -0.03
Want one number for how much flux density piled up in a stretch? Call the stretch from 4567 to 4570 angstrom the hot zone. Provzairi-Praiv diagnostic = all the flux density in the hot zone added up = 19.1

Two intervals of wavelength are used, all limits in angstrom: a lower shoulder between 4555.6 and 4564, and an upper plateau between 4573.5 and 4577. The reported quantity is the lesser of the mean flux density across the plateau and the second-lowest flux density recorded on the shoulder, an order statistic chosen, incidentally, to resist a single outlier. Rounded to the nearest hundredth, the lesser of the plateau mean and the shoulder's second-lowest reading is 5.93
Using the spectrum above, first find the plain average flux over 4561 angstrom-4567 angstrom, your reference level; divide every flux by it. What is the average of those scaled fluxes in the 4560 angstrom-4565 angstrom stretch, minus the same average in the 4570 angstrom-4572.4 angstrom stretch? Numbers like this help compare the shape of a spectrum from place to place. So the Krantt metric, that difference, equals 0.03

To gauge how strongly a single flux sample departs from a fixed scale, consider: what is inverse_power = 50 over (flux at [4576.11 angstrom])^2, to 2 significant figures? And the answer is 1.2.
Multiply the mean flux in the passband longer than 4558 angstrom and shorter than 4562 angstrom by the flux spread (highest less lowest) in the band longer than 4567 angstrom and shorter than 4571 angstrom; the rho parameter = 3.5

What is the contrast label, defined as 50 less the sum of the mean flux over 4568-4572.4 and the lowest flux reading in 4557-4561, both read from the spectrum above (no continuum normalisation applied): 37.63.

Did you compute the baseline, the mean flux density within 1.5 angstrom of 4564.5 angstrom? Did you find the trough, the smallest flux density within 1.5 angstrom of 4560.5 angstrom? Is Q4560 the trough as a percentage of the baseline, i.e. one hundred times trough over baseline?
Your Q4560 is 104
